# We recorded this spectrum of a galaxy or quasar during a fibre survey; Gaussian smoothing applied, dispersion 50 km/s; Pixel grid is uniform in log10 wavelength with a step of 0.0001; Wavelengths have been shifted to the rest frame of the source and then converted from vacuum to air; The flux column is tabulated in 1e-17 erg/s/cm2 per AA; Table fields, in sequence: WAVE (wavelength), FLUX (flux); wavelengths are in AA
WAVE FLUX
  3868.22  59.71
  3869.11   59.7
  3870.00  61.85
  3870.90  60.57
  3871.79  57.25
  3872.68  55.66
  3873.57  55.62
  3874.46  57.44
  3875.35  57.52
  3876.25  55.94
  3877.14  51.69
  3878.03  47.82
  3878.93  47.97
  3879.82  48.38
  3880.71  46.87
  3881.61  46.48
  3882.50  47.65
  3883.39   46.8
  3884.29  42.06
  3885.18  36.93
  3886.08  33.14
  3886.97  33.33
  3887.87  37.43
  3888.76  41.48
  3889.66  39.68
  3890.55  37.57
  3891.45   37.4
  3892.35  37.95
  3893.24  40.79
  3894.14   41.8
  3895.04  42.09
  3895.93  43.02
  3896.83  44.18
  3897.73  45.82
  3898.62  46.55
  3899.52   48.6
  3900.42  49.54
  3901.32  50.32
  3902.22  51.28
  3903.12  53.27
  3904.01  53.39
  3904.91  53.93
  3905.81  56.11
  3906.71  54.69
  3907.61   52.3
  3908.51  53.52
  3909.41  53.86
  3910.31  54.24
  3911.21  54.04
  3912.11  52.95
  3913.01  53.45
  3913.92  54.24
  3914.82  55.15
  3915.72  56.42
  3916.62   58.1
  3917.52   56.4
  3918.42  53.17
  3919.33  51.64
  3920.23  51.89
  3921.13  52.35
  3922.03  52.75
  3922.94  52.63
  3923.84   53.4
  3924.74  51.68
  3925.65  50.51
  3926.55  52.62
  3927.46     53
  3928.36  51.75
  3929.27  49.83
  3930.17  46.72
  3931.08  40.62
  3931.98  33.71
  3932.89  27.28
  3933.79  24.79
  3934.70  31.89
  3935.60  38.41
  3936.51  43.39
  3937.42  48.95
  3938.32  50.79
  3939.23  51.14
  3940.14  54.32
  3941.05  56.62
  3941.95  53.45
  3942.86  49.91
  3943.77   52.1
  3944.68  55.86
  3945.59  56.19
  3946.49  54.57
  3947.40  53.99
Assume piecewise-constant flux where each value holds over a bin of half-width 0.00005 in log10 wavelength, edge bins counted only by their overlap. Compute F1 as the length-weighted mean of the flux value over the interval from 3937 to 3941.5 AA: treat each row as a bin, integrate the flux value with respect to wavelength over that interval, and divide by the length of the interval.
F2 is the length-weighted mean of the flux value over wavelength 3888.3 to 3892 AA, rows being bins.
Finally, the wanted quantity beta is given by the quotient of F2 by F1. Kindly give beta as 0.74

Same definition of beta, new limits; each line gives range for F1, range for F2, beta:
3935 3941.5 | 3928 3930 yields 1.03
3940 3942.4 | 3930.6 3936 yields 0.60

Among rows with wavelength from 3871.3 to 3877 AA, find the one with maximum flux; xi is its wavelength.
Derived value 3875.35 AA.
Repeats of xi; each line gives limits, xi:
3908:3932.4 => 3916.62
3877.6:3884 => 3879.82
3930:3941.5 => 3941.05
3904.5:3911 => 3905.81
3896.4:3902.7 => 3902.22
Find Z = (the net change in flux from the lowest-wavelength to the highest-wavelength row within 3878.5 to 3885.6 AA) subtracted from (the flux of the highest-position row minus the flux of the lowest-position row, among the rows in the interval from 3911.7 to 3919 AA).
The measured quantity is 11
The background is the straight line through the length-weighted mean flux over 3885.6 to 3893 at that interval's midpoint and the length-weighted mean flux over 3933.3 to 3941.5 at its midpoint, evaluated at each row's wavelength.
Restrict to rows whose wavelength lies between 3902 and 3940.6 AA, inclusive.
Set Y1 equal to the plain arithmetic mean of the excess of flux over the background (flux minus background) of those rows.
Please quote 7.9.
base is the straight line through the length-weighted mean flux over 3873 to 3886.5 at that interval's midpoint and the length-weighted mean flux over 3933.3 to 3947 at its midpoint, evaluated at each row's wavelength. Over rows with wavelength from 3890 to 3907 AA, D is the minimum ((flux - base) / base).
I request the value -0.22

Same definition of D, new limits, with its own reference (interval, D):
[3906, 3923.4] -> 0.07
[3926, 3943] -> -0.49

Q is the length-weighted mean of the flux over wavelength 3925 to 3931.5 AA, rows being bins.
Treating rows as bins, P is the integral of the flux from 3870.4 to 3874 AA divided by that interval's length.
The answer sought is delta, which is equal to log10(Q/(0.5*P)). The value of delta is 0.24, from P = 57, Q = 49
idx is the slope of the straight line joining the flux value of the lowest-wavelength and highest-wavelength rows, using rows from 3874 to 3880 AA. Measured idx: -1.7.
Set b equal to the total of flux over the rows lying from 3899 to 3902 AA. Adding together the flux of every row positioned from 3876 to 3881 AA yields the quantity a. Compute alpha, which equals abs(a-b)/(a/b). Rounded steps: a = 299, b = 148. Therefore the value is 75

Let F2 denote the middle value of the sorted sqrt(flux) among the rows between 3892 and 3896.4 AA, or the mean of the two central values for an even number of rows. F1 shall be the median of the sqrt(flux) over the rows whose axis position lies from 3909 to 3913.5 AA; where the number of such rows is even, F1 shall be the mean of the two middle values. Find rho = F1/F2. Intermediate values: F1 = 7.3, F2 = 6.5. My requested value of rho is 1.14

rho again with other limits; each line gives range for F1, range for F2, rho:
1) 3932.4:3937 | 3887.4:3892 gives 0.92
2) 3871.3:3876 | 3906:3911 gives 1.03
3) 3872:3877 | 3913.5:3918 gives 1.00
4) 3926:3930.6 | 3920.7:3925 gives 0.99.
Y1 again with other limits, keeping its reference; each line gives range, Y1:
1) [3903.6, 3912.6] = 13.8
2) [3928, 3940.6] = -1.5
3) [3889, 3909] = 8.2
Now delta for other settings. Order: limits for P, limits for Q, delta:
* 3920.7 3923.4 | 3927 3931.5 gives 0.26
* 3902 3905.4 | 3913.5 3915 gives 0.31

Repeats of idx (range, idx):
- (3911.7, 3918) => 0.6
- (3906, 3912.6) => -0.3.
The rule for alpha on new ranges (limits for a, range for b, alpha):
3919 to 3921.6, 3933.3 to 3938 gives 38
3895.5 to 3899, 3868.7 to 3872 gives 80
